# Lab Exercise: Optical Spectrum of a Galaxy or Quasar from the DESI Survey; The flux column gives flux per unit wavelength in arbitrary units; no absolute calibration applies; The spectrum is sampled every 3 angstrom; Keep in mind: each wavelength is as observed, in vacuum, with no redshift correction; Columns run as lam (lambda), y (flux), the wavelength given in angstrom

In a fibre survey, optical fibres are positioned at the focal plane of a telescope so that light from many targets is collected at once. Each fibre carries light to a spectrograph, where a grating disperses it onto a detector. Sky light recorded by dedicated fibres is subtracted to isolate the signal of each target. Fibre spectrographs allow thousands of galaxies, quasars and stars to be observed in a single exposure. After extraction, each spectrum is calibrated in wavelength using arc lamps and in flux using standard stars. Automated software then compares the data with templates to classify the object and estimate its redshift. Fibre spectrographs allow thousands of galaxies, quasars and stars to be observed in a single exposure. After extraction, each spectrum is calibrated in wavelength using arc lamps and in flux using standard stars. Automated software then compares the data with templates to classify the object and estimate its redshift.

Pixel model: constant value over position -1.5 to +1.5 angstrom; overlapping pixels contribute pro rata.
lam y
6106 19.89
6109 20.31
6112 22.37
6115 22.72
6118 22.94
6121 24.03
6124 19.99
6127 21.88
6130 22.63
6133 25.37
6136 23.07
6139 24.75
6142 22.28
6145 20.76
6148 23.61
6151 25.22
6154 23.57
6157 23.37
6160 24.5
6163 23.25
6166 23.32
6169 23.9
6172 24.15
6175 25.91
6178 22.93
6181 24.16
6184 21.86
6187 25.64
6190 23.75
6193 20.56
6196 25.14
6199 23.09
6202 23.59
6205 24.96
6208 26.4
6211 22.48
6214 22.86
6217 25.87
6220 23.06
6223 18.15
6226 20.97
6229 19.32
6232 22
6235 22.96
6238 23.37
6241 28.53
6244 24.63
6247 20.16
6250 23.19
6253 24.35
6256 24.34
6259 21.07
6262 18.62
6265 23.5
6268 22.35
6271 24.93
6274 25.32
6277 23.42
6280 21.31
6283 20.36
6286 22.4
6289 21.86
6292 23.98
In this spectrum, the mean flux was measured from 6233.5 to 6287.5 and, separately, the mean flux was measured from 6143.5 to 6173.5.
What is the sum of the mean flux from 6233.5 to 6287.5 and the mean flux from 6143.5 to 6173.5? 46.6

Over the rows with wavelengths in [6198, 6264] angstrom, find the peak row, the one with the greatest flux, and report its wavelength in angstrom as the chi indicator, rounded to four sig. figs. 6241 angstrom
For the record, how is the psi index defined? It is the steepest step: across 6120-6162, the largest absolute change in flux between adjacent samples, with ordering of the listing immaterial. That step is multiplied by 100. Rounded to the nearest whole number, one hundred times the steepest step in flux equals 404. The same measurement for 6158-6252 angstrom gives 516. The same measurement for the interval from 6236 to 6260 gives 516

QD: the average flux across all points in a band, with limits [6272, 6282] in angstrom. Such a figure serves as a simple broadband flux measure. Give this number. 23.3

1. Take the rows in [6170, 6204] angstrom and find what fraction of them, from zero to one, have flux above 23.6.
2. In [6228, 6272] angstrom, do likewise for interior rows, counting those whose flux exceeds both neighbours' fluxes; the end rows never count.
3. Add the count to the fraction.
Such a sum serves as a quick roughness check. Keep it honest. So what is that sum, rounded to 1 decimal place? 3.5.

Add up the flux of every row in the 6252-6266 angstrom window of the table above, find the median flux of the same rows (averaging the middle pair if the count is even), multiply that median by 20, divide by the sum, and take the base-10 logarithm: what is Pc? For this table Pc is 0.623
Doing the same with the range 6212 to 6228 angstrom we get 0.615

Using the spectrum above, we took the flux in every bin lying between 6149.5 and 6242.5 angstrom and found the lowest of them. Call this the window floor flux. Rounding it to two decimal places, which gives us 18.15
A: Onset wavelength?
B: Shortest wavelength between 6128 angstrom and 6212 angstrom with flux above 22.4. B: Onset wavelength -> 6130 angstrom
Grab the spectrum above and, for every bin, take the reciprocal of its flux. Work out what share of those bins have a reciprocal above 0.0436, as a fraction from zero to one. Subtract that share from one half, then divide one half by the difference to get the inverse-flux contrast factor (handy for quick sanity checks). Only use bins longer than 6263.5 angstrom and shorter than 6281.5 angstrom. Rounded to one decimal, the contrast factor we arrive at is 3.0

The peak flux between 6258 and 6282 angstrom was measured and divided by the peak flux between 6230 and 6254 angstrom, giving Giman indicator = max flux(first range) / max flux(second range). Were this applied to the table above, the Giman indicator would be 0.89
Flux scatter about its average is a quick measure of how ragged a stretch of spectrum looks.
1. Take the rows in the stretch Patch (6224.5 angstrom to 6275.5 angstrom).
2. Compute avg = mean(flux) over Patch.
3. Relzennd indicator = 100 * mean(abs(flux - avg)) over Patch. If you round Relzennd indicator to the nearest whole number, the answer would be 188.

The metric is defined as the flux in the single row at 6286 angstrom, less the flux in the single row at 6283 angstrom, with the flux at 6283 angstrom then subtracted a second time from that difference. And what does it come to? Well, -18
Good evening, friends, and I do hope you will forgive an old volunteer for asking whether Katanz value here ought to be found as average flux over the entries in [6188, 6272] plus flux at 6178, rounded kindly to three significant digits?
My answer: 45.9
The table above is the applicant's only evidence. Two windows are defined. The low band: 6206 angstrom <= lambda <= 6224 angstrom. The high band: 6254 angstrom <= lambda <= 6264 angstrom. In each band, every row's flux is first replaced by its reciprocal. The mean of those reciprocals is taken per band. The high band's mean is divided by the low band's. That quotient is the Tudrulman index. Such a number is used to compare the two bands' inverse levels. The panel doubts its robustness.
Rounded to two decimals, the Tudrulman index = 1.08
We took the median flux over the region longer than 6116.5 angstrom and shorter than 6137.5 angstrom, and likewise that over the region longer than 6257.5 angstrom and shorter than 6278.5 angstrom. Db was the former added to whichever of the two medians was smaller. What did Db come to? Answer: 45.9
